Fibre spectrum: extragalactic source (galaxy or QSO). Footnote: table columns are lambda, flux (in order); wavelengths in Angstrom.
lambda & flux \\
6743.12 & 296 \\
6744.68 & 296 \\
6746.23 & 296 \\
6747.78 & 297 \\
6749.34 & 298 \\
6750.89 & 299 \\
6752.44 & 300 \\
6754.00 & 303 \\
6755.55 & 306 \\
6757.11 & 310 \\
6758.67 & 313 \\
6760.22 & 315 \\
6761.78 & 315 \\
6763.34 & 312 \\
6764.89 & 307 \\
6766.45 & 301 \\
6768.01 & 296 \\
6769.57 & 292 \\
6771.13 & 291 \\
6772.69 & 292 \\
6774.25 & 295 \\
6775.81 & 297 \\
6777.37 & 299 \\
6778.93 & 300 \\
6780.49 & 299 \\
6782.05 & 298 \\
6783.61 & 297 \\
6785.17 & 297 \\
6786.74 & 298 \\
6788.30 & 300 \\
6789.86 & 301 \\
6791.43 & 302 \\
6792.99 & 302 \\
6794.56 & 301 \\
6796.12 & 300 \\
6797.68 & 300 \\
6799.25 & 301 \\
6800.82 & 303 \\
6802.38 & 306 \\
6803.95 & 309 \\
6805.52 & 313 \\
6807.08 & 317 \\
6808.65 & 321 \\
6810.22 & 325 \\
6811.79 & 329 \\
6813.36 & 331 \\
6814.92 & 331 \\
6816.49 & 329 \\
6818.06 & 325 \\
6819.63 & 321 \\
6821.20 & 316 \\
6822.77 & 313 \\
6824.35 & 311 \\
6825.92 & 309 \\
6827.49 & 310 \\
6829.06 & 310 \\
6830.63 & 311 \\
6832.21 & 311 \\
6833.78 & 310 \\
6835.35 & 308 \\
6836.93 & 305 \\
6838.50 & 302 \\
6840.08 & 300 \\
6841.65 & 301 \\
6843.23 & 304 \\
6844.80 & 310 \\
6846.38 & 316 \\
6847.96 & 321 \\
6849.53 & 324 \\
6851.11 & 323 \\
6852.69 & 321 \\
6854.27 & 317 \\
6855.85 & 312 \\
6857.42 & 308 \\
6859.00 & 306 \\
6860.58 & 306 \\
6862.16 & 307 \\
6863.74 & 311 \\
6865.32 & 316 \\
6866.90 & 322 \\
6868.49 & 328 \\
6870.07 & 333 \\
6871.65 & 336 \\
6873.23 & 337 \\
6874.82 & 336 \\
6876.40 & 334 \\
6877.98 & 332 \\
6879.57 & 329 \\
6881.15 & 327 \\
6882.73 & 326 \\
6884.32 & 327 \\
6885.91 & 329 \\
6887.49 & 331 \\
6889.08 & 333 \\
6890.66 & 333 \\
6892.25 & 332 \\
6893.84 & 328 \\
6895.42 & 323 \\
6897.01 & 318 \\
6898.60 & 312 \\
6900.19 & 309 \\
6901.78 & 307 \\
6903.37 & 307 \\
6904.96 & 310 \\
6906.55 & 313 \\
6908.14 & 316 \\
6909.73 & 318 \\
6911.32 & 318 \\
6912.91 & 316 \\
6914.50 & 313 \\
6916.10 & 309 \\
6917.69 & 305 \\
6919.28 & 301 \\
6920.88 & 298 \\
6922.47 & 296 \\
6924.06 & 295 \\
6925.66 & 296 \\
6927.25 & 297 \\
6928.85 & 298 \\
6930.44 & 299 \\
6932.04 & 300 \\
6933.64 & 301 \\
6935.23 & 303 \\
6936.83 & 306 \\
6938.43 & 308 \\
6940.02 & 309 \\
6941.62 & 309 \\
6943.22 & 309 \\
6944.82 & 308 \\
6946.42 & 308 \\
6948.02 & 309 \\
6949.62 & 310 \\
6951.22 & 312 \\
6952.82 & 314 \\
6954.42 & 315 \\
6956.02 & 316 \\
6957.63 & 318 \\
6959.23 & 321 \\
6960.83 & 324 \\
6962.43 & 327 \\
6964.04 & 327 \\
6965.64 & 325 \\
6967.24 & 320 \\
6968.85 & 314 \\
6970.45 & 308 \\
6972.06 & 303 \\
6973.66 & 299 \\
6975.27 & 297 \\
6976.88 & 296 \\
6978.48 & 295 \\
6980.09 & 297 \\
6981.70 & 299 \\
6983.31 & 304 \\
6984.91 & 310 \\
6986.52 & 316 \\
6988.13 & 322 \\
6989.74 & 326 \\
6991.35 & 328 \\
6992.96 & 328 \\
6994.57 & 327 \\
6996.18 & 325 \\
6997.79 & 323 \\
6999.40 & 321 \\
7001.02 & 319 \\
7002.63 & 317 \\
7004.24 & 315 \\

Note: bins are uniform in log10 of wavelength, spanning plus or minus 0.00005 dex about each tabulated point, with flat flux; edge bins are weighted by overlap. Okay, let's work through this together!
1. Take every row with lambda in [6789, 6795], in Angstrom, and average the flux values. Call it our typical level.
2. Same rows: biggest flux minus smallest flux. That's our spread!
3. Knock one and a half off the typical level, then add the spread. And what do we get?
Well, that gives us 301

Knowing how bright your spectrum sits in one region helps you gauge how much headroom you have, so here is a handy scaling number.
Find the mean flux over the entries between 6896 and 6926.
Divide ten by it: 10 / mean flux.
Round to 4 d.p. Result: 0.0324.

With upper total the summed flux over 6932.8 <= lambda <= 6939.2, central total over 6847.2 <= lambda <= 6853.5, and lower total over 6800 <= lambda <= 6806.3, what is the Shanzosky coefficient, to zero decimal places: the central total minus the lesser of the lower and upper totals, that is 71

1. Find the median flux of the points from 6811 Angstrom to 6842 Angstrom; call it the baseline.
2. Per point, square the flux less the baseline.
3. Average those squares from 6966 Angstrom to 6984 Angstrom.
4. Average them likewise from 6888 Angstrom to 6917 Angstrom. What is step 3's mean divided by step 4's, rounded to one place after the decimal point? 1.1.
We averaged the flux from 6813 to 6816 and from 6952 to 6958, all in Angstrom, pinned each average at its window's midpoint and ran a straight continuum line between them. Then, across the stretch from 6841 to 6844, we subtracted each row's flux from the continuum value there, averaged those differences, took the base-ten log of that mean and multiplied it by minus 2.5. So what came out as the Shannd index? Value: -3.5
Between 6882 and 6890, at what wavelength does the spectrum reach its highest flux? 6889.08 Angstrom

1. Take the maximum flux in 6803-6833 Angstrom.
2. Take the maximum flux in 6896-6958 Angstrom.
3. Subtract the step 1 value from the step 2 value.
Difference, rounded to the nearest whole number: -13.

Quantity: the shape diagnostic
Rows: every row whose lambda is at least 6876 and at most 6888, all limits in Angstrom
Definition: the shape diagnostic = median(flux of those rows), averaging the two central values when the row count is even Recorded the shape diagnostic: 329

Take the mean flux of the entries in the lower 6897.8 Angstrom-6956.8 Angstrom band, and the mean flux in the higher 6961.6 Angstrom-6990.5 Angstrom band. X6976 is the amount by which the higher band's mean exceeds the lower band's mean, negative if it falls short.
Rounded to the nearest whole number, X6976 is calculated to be 3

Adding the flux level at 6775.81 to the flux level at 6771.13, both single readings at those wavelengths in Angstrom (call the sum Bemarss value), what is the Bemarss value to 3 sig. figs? 588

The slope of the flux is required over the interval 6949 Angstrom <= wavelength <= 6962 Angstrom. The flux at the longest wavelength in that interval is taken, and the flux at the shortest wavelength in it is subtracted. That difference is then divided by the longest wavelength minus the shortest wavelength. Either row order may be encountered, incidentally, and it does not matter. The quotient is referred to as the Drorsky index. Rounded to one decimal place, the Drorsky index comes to 1.2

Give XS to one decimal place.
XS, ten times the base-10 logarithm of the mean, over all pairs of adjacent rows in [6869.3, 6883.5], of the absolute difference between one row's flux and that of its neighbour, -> 2.7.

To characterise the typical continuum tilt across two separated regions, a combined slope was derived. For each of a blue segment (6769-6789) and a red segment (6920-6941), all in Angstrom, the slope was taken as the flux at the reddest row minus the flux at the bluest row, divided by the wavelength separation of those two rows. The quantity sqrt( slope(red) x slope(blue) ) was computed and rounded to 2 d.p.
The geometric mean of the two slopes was 0.50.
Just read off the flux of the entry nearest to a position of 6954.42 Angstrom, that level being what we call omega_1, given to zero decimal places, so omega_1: 315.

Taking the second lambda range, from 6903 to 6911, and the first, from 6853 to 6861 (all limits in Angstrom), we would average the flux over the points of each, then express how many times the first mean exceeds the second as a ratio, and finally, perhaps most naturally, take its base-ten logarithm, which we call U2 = -0.004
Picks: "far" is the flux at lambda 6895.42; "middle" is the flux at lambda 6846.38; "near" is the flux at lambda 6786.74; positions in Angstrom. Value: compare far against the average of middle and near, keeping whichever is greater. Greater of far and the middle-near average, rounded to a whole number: 323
